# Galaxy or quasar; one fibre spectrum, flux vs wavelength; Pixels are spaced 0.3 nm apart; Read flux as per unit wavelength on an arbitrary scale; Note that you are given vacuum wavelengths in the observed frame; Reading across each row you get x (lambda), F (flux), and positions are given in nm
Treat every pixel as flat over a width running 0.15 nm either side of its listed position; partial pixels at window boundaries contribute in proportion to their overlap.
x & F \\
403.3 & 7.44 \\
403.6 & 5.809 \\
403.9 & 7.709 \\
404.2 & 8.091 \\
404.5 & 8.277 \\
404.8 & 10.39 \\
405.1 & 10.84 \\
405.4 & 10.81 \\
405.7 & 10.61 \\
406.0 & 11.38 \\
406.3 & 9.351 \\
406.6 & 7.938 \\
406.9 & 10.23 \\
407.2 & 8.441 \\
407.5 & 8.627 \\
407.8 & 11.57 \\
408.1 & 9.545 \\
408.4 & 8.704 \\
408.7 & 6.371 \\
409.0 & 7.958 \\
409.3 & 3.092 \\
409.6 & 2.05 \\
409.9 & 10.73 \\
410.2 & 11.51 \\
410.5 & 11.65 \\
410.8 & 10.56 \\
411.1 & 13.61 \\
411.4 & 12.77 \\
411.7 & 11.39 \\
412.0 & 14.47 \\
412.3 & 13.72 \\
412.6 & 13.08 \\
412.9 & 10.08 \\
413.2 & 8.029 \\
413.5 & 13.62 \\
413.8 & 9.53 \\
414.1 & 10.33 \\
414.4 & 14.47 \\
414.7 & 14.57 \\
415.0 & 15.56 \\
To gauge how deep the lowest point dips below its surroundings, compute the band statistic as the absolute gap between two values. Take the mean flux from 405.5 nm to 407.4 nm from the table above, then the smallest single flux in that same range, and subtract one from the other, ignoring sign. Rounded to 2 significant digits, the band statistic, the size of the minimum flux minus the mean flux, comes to 1.7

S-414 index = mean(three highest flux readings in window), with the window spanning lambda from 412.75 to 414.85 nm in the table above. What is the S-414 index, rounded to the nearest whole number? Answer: 14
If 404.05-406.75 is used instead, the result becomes 11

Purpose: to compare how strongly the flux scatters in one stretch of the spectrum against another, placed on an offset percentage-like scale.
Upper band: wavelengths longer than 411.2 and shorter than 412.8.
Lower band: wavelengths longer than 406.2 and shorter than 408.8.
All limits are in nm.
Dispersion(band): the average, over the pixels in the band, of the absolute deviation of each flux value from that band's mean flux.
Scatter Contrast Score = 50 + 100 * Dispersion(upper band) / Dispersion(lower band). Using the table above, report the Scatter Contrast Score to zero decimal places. 126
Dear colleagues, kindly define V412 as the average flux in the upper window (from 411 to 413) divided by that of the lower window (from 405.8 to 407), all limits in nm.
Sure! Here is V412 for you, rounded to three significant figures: 1.31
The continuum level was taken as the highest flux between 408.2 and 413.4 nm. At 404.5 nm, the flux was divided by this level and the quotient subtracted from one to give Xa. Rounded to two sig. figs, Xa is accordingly 0.43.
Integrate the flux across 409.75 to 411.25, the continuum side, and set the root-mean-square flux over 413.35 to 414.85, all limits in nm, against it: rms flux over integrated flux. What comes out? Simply 0.73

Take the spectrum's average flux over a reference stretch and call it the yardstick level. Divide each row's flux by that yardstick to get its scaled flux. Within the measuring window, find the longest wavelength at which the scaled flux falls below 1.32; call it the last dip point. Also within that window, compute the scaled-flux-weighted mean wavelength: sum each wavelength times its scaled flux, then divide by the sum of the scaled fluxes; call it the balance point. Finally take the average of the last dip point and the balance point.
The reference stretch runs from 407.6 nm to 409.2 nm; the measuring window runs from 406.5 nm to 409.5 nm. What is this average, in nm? 408.56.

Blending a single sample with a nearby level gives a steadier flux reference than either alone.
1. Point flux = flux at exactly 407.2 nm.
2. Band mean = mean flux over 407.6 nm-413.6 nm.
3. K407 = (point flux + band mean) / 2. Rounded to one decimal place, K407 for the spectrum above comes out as 9.3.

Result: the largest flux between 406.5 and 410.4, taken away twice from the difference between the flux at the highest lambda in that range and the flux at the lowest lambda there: -19.6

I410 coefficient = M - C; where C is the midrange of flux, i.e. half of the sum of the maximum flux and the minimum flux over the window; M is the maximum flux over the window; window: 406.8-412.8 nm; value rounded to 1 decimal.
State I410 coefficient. 6.2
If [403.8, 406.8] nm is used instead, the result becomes 1.8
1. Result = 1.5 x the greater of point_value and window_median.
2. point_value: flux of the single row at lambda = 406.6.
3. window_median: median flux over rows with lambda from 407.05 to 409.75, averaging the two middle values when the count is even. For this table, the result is 12.7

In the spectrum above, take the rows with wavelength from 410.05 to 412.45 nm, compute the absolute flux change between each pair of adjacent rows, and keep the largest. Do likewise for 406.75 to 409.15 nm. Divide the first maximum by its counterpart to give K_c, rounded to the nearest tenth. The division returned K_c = 1.0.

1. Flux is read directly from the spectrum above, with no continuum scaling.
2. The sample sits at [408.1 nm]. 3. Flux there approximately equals 9.545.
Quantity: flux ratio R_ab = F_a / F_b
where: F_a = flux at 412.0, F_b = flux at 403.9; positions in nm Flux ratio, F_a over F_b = 1.9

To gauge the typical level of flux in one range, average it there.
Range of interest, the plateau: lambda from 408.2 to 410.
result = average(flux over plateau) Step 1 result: 6.5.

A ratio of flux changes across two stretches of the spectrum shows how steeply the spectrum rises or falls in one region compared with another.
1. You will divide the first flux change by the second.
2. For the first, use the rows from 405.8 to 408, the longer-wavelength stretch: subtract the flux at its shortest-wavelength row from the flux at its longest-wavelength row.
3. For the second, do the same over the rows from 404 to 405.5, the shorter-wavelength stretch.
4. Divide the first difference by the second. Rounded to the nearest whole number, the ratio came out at 0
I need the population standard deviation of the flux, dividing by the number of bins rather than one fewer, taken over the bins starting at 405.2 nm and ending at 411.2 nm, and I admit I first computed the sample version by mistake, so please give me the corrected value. 2.8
